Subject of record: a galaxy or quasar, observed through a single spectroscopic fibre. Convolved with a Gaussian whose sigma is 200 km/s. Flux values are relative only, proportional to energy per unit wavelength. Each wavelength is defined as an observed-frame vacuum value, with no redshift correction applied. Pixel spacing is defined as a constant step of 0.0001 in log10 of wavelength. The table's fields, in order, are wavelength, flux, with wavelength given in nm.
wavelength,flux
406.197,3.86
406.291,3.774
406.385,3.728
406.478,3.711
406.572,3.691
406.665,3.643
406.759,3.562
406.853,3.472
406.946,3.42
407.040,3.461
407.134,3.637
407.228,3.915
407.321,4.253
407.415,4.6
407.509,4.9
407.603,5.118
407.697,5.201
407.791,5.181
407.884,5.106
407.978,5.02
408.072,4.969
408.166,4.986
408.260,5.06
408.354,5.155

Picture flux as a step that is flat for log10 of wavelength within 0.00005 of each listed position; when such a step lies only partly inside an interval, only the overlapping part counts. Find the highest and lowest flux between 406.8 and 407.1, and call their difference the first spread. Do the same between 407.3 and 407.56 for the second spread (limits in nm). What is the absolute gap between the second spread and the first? 0.6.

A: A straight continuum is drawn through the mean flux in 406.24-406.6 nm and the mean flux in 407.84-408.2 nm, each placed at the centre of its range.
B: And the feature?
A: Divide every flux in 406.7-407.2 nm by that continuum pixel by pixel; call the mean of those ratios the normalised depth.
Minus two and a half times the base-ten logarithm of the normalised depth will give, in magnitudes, 0.18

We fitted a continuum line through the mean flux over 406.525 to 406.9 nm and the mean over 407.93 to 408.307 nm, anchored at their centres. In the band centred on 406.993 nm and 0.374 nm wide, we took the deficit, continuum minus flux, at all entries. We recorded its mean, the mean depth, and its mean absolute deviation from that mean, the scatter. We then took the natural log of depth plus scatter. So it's -0.83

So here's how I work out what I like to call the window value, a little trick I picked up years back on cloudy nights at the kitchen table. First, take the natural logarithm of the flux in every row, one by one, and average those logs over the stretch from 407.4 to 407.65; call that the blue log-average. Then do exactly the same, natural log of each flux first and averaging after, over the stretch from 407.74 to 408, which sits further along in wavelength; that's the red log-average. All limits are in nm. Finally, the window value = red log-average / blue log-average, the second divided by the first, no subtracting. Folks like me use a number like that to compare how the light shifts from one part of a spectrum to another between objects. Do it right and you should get 1.03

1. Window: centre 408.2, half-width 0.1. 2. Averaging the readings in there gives 5.0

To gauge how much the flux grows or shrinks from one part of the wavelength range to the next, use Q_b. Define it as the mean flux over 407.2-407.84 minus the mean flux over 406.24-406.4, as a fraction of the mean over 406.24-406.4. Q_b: 0.3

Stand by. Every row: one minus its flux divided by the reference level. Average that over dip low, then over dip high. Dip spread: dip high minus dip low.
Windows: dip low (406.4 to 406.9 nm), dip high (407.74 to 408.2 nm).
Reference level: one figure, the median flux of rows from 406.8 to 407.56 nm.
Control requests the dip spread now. -0.380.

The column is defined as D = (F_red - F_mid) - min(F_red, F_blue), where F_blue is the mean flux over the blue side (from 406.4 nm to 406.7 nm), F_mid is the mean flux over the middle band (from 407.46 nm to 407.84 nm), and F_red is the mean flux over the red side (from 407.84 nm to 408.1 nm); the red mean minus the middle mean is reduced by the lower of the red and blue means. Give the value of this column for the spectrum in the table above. -3.8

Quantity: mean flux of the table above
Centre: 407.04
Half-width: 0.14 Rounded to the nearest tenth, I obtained 3.5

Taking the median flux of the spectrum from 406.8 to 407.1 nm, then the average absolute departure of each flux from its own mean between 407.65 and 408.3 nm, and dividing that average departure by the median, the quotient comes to 0.022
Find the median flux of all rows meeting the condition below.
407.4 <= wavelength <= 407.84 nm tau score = 5.12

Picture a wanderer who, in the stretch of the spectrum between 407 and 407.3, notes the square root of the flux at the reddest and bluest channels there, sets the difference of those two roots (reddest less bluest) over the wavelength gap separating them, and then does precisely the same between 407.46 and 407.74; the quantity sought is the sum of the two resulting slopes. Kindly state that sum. 1.0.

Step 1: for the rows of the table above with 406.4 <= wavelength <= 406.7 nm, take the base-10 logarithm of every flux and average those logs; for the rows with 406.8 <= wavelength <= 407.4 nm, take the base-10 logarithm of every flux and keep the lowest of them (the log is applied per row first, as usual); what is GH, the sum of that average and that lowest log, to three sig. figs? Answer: 1.10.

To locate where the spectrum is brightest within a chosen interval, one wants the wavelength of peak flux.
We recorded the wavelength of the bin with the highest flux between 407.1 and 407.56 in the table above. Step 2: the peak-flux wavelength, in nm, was 407.509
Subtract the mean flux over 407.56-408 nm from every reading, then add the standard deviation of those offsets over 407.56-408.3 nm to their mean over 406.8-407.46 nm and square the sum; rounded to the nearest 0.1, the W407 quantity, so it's 1.5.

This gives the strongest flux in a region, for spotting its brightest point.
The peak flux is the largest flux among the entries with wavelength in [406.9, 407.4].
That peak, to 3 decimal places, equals 4.253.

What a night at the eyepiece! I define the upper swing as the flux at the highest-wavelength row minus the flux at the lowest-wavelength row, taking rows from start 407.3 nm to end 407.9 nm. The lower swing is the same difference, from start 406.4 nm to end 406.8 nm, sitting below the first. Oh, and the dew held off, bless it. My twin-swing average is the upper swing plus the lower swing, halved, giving 0.35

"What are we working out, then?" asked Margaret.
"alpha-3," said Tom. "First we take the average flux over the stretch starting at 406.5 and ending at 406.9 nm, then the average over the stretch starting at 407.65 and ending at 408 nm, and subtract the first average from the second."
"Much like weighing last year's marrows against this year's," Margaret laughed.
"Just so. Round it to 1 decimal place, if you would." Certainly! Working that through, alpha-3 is 1.5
